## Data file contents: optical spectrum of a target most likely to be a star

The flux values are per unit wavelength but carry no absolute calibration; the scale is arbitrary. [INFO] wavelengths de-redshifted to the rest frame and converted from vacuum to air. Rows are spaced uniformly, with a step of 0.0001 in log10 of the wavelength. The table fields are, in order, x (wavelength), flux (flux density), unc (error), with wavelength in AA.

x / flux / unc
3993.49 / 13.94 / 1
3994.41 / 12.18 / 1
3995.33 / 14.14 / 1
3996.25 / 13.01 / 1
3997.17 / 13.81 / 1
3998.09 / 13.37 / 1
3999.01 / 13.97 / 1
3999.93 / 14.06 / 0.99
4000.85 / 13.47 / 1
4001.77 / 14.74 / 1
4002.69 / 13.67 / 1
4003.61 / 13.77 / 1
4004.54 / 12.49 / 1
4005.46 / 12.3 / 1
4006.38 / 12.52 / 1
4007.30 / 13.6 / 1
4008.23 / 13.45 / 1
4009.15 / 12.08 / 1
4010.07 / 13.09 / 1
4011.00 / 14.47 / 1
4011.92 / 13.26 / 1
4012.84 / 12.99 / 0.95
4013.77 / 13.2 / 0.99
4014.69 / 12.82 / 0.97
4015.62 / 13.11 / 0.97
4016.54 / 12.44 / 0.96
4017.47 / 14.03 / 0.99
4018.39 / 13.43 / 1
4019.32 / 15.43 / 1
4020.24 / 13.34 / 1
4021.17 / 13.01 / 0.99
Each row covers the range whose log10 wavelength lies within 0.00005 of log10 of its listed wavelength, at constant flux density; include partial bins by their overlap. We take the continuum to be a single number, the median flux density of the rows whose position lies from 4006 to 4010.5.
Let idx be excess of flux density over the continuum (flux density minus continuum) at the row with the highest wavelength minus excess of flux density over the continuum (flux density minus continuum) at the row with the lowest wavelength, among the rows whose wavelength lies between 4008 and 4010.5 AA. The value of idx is -0.4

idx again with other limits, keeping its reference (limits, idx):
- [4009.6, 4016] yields 0.0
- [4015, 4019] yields 0.3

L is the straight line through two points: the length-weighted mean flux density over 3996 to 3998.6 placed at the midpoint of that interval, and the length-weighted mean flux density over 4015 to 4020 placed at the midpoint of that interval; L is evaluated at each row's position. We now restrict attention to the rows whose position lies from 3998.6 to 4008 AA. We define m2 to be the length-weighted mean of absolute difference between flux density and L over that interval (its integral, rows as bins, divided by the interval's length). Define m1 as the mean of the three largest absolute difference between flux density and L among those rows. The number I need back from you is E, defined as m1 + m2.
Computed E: 1.77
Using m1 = 1.17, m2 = 0.60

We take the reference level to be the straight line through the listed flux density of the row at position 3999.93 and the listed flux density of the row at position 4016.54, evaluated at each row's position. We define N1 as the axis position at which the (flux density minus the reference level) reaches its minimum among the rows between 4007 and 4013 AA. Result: 4009.15 AA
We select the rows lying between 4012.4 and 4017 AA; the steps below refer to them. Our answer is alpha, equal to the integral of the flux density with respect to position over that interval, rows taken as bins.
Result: 59.4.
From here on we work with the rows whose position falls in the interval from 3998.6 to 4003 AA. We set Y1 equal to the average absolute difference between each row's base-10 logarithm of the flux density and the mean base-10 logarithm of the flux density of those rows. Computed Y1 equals 0.010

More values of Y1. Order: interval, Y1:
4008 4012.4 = 0.018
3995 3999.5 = 0.012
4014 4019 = 0.015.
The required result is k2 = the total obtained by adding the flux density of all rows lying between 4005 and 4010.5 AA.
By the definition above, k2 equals 77.0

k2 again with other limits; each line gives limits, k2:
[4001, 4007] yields 79.5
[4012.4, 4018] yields 78.6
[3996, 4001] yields 81.7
